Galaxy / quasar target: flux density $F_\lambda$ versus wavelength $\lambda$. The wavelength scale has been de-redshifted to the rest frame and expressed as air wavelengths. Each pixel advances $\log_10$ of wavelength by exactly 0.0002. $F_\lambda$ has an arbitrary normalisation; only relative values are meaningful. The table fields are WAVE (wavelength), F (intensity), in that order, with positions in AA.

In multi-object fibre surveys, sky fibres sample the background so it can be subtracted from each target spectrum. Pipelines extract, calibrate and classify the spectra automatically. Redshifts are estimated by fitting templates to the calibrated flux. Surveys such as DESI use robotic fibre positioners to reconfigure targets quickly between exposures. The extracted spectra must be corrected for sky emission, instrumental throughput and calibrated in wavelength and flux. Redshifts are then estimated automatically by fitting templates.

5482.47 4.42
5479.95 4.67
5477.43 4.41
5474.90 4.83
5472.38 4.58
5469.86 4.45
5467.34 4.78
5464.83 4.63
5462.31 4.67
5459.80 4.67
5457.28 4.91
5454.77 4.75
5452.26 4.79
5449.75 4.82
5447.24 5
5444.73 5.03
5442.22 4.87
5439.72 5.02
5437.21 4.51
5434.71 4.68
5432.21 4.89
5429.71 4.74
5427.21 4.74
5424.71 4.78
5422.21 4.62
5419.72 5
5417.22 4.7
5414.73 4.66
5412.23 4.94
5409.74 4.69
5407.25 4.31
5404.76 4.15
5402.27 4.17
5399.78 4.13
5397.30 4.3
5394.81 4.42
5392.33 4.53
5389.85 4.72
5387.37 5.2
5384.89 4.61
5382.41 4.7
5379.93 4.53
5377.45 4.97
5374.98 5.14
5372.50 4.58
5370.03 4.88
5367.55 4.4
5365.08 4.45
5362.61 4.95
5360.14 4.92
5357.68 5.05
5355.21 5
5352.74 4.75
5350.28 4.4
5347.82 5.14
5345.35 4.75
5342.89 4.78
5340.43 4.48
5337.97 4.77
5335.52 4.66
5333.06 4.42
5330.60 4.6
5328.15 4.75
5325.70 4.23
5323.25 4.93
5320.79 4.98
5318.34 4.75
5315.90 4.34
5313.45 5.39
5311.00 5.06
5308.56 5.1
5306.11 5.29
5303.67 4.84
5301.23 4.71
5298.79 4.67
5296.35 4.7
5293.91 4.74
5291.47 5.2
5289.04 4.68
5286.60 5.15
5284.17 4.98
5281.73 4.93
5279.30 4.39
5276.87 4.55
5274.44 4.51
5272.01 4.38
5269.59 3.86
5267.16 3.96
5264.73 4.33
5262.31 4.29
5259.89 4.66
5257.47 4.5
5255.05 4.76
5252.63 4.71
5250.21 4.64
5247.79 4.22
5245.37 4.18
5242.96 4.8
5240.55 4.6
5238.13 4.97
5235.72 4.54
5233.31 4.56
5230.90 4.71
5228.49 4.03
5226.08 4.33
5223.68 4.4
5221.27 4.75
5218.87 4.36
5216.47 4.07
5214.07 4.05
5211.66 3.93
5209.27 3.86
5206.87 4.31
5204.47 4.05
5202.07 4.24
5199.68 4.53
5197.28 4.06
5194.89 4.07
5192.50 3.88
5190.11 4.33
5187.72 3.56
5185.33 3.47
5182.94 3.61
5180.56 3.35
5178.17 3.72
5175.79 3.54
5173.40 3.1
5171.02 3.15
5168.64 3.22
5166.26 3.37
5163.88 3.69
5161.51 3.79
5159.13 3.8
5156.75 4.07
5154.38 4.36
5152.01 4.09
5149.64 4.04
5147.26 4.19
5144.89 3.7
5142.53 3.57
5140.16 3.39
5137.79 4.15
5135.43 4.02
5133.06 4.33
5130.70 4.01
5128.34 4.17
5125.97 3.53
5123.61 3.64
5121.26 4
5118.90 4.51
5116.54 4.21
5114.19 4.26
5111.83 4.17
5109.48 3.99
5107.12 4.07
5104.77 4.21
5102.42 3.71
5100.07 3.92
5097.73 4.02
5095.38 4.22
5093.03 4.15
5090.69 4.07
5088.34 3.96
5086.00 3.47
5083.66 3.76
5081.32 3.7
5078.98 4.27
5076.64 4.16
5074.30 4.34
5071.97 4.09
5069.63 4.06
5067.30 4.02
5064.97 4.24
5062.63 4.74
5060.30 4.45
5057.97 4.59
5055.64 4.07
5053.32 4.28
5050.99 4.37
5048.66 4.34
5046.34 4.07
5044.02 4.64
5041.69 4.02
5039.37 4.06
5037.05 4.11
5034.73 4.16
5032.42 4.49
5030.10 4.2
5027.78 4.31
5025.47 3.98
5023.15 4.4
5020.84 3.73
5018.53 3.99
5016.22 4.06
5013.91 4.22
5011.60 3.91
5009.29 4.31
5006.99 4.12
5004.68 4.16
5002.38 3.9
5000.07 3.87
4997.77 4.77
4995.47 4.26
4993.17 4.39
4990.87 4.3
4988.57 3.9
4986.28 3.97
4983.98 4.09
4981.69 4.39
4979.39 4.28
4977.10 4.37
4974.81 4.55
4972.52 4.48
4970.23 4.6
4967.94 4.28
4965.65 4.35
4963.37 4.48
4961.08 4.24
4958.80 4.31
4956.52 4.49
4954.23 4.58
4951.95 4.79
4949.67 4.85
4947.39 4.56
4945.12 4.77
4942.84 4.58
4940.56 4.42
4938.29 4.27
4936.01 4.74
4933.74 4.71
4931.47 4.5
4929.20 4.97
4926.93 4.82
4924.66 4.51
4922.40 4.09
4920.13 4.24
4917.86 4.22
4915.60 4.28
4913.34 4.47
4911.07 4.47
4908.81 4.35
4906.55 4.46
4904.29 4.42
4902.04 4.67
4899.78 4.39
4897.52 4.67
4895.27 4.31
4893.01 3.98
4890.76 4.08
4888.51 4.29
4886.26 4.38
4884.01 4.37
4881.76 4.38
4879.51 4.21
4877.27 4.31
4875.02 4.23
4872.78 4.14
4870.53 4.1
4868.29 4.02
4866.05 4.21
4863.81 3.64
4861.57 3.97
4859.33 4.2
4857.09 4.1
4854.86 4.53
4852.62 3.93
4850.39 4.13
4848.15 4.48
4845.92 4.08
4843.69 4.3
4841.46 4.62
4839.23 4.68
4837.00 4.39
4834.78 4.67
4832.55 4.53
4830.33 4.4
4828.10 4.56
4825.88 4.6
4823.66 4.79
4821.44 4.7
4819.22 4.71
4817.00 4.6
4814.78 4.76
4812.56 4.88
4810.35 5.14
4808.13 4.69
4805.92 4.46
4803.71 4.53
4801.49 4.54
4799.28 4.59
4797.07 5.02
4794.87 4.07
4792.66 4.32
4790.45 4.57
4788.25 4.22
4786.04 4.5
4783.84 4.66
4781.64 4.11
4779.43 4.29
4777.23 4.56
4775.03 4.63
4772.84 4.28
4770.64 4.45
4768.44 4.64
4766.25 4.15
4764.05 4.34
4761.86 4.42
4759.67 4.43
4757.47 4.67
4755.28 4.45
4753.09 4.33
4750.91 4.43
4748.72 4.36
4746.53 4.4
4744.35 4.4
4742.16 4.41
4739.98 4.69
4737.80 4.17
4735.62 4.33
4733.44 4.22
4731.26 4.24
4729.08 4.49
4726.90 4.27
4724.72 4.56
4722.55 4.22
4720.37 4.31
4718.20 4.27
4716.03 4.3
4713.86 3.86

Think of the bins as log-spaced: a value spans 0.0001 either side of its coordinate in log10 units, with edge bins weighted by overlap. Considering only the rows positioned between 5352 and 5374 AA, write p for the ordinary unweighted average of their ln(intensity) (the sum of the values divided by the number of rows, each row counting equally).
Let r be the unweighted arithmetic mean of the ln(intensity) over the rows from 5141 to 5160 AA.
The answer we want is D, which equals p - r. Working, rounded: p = 1.56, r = 1.38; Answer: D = 0.18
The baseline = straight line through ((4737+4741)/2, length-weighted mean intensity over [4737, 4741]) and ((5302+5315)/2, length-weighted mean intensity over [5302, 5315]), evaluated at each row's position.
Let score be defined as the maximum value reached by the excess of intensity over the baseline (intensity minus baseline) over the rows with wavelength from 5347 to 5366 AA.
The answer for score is -0.01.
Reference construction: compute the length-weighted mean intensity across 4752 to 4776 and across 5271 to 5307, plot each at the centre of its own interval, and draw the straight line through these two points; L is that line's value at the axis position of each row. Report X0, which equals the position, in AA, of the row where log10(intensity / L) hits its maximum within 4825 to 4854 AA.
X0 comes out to 4839.23 AA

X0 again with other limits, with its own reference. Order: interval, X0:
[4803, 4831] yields 4810.35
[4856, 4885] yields 4881.76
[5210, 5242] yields 5238.13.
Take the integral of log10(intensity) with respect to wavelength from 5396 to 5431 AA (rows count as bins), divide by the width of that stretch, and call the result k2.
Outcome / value 0.659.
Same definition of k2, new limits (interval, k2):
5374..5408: 0.658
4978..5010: 0.622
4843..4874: 0.615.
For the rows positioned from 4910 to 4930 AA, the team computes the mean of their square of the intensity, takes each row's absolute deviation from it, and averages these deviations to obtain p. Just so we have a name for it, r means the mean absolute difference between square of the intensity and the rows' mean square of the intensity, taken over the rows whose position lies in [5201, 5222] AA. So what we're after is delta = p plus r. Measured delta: 3.7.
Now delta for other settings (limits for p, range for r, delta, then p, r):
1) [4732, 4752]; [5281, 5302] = 2.6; 0.85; 1.77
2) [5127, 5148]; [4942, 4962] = 3.4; 2.02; 1.41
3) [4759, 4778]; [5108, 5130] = 2.9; 1.08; 1.87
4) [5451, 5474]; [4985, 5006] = 2.9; 0.96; 1.96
